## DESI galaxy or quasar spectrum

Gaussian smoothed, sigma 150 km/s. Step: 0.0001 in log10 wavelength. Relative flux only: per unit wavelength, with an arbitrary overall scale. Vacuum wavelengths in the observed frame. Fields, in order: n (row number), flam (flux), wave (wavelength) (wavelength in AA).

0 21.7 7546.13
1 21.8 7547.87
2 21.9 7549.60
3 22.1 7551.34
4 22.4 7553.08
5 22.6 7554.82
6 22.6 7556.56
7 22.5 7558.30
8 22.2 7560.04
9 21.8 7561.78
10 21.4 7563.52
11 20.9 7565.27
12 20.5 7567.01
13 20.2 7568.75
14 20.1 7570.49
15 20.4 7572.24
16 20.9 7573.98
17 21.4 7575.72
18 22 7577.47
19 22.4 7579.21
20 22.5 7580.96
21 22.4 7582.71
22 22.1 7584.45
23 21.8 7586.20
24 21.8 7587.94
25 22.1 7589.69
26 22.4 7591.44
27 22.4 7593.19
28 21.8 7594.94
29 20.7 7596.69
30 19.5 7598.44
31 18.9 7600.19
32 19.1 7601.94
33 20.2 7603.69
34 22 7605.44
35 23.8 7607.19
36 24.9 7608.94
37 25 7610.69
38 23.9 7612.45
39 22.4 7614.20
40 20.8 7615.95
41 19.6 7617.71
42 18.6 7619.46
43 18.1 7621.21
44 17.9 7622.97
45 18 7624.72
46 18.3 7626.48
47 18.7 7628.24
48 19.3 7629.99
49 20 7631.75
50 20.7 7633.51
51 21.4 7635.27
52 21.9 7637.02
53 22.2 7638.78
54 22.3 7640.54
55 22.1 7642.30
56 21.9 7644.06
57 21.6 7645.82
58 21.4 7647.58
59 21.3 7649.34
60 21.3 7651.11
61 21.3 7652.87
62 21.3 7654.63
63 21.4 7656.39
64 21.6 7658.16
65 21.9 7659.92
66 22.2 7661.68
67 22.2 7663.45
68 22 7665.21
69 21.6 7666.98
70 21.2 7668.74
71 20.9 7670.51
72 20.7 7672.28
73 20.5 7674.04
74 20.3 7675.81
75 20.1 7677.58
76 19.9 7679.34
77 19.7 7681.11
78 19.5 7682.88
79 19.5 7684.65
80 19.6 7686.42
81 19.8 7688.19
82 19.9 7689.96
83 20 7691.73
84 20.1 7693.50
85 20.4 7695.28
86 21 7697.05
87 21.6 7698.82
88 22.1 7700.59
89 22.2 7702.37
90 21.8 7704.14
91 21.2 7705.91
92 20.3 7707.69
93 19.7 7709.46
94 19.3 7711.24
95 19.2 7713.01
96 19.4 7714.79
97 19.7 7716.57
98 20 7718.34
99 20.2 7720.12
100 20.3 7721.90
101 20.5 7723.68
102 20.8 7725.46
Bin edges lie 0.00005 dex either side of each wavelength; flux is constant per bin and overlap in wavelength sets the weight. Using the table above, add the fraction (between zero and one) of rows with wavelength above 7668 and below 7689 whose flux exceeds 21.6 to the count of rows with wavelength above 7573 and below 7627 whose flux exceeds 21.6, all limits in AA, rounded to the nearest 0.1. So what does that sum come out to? 17.0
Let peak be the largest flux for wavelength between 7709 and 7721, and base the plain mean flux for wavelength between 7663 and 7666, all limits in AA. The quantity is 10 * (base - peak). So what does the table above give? 19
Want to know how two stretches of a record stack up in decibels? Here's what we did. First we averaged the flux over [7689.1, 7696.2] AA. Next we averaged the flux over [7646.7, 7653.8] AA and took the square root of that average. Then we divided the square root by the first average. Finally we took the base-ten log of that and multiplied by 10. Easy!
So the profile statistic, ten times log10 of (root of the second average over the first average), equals -6.39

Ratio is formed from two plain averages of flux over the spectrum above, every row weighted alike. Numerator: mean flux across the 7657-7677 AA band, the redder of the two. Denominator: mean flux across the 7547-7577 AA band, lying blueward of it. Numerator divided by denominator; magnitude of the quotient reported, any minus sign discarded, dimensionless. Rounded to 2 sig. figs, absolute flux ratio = 0.99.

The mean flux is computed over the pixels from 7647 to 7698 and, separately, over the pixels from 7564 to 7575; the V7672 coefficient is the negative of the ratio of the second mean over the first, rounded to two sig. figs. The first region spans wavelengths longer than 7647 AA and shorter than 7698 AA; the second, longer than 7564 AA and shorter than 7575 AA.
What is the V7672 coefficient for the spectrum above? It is -0.99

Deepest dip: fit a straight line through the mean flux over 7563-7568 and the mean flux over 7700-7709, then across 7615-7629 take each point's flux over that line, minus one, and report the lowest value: -0.15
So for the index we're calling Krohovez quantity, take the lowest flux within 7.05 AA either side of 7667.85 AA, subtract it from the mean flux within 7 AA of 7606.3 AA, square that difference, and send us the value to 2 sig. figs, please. 3.0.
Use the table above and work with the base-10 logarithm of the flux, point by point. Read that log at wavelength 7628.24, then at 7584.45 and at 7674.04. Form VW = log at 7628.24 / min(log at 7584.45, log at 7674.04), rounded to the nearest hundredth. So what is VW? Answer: 0.97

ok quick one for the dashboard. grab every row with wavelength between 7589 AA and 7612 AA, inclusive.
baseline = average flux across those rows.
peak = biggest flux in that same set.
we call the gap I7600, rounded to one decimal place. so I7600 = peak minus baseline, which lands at 3.2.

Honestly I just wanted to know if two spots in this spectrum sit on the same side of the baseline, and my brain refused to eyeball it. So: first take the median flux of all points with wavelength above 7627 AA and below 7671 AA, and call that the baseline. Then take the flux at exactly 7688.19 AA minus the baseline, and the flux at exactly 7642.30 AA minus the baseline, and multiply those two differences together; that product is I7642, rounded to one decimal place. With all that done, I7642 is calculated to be -1.1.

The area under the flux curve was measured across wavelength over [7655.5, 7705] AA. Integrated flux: 1032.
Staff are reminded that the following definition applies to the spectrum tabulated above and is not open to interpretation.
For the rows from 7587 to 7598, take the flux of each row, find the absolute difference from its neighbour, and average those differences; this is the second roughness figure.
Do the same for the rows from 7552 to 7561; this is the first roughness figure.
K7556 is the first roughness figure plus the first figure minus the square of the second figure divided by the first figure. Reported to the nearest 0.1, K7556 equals -1.1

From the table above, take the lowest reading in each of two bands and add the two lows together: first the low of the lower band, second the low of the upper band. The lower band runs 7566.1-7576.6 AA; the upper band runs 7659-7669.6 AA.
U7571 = 41.3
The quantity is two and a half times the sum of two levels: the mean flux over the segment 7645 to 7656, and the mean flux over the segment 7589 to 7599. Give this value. 107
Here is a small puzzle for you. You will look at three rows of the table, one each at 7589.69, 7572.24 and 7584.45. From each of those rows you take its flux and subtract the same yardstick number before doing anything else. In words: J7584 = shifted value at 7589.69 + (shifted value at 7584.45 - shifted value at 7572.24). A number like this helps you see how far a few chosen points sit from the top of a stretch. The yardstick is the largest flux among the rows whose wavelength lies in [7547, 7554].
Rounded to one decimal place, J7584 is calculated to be 1.4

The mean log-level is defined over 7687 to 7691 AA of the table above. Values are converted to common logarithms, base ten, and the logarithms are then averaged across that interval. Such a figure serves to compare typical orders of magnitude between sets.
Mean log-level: 1.30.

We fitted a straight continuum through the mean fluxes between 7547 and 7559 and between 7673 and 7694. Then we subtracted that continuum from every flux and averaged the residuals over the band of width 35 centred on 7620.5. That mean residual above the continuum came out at -0.28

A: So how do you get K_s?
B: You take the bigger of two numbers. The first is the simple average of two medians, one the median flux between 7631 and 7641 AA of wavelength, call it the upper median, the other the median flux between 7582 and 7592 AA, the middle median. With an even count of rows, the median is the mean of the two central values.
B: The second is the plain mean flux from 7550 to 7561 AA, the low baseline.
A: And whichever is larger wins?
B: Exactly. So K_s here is 22.4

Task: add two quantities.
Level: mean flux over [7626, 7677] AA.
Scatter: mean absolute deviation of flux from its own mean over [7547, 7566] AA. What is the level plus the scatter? 21.6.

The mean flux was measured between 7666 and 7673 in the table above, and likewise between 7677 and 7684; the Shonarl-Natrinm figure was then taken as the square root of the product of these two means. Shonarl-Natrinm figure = 20.4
